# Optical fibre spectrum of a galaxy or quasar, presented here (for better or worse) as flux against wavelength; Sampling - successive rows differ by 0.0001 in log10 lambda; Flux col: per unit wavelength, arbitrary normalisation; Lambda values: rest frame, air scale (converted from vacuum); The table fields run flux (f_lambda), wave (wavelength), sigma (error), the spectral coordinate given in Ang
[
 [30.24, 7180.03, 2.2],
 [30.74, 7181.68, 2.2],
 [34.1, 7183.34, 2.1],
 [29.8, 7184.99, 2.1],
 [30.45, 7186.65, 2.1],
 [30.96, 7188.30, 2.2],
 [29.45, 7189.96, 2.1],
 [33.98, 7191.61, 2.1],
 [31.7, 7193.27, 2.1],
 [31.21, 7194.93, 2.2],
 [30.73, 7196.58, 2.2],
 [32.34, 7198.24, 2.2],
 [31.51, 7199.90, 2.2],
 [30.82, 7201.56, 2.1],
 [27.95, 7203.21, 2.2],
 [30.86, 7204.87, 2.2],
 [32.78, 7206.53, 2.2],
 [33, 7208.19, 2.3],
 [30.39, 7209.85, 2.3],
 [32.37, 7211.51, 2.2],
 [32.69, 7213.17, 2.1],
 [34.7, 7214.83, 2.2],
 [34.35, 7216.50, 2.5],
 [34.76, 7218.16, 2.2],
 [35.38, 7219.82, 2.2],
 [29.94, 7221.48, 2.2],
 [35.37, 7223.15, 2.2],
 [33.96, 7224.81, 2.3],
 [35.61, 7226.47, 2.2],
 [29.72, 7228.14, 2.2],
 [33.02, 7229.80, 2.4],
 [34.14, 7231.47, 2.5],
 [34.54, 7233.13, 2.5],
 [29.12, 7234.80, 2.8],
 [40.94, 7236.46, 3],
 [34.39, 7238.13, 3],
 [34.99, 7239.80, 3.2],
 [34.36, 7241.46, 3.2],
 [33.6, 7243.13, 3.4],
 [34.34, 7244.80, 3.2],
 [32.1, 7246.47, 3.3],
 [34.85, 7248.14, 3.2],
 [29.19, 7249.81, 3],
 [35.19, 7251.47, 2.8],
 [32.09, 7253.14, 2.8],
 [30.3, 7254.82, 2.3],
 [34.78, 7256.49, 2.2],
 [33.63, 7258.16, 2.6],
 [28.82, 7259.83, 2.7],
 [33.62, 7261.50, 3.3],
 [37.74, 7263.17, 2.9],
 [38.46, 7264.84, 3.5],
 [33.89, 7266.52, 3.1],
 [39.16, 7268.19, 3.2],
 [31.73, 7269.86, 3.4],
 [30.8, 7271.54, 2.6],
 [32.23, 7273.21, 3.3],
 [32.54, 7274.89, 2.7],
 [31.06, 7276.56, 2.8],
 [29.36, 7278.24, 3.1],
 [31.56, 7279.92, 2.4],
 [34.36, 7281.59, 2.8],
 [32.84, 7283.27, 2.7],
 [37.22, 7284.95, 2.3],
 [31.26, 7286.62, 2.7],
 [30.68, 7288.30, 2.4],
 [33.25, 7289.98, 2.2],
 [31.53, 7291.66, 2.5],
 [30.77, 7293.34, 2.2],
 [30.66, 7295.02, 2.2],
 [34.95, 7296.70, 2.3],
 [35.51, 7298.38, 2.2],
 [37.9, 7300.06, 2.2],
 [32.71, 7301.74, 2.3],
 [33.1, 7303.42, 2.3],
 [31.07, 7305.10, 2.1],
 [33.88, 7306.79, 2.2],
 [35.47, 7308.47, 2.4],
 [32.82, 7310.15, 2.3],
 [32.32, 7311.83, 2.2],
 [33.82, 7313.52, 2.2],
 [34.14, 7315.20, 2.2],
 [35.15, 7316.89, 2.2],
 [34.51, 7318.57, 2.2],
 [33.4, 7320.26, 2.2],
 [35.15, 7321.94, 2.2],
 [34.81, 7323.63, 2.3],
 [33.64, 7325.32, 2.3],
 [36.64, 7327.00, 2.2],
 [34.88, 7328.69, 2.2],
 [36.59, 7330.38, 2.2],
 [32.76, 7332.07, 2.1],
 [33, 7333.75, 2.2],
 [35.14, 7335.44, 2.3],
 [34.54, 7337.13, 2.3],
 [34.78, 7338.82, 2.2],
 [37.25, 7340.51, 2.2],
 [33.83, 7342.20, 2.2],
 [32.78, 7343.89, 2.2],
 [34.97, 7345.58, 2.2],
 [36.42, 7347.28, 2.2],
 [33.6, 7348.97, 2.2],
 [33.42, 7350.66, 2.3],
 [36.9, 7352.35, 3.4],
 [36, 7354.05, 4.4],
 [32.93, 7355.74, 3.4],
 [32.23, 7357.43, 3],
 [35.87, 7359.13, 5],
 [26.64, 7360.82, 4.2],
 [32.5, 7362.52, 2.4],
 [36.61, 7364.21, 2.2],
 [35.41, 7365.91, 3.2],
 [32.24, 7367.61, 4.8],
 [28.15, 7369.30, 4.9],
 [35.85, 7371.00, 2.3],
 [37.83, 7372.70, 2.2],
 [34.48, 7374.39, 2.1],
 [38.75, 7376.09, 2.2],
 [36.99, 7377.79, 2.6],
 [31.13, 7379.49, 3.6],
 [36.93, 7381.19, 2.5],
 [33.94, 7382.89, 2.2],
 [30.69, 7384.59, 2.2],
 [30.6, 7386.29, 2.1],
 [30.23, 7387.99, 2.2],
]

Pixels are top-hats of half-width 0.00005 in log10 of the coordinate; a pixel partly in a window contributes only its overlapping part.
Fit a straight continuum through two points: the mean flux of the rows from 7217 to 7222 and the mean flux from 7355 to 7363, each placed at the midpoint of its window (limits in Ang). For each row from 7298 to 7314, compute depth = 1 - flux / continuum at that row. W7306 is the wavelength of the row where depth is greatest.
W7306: 7305.10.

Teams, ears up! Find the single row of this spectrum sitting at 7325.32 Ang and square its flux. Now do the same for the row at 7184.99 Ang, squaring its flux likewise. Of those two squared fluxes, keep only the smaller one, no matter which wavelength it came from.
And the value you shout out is 888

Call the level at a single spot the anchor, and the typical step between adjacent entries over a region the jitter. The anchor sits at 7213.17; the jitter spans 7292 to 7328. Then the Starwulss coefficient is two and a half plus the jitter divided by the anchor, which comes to 2.55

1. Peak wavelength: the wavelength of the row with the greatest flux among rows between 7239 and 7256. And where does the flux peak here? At 7251.47 Ang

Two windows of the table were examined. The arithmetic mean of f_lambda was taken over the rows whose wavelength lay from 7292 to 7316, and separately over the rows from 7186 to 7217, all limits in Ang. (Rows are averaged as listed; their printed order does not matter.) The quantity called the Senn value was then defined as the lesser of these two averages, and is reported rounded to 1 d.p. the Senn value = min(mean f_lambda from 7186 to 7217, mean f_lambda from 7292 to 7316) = 31.7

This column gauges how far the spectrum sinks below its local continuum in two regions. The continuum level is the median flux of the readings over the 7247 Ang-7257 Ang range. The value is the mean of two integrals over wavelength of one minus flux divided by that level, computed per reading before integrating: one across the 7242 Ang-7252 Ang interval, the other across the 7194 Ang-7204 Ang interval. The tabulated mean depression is 0.43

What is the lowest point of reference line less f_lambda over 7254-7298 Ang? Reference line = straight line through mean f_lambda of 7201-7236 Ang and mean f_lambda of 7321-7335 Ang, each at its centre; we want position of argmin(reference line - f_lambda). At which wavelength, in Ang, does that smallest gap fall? 7268.19 Ang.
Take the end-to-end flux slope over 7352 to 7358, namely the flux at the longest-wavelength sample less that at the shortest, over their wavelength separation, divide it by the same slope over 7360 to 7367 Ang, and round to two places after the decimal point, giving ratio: -0.53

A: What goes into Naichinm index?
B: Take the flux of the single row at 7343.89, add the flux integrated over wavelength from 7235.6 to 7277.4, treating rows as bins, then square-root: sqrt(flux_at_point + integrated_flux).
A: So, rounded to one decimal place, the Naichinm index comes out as 38.0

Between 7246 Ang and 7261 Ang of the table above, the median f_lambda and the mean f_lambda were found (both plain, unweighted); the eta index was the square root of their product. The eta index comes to 32.2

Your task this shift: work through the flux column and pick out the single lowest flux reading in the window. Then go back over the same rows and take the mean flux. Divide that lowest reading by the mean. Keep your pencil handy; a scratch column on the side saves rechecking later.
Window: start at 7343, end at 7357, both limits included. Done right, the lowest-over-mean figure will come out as 0.95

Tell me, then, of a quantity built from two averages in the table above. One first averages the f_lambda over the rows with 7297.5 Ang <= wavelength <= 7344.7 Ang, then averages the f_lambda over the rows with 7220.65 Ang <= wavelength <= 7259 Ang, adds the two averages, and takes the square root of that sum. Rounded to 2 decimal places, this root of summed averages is 8.24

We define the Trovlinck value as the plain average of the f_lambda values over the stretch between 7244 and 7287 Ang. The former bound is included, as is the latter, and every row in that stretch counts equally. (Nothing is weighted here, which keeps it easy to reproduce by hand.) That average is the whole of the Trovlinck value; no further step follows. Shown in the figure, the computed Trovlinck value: 33.2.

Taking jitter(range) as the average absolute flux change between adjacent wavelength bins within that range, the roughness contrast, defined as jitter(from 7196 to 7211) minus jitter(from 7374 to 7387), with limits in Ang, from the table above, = -1.72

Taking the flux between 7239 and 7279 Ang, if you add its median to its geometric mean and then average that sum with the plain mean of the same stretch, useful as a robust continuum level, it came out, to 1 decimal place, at 50.0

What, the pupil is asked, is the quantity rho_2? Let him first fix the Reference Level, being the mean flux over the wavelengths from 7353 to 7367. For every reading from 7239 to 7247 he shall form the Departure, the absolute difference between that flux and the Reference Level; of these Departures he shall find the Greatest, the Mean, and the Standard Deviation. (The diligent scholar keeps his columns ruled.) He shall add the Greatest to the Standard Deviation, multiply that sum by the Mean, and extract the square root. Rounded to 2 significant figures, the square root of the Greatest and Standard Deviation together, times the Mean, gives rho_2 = 1.3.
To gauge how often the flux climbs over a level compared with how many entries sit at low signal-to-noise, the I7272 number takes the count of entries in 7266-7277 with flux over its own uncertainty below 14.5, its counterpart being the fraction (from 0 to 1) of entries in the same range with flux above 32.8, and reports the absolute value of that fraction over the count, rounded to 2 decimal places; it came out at 0.04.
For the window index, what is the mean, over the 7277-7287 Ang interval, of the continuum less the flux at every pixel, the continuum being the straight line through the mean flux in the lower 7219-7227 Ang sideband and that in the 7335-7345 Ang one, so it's 1.6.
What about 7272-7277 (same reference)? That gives 2.4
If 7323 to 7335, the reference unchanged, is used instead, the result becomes 0.0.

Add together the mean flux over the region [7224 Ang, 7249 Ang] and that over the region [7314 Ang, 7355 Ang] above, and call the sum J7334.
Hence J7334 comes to 68.7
